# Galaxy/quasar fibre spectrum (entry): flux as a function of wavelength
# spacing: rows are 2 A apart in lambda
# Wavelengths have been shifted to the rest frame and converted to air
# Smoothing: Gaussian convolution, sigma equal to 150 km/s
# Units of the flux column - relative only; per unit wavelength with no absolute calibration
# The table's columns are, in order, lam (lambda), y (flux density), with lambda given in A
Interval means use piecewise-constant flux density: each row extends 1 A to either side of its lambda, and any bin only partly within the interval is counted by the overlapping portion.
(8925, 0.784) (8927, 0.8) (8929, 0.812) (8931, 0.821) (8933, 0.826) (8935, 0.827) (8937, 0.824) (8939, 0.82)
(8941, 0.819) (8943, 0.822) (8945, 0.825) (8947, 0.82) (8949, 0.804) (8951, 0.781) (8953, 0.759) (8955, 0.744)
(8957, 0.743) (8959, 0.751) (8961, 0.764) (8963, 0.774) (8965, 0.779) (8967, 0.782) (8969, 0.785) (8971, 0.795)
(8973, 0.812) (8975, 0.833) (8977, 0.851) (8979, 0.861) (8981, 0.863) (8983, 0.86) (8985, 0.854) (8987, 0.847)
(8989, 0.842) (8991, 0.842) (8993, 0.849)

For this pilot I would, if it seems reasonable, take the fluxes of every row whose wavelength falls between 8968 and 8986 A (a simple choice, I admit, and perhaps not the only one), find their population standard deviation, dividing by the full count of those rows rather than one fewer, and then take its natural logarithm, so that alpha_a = -3.6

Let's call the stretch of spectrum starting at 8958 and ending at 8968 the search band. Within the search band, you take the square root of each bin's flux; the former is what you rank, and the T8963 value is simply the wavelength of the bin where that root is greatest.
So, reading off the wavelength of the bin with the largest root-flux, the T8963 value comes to 8967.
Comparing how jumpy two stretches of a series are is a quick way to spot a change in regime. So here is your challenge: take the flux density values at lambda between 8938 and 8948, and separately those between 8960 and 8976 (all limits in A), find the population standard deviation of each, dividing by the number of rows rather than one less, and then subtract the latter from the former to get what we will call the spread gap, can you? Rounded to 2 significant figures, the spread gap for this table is -0.019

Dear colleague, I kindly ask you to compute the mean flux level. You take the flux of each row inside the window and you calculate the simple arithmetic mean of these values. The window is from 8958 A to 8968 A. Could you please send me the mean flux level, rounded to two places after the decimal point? 0.77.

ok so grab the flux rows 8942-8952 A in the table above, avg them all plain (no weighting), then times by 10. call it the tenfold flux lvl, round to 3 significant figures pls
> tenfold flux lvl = 8.10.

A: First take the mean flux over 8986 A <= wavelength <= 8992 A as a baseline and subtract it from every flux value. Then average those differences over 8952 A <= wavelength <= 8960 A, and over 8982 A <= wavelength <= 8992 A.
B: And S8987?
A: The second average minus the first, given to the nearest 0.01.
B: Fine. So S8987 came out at 0.10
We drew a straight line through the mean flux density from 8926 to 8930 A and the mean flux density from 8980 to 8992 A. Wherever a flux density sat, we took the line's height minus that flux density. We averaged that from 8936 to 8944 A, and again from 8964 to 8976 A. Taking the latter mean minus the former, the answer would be 0.05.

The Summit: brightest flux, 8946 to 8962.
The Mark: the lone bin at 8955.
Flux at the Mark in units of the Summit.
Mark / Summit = 0.91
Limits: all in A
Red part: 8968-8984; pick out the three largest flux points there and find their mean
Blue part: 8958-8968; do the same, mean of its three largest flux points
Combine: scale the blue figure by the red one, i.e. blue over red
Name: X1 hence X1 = 0.90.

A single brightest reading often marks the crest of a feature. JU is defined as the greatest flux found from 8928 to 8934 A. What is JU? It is 0.826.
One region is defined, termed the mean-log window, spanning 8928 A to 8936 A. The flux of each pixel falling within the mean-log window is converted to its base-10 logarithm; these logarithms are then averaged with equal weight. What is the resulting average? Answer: -0.085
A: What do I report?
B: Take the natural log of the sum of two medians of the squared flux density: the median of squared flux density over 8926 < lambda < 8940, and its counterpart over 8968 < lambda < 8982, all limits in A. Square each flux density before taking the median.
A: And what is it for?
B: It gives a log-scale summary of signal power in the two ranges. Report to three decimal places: 0.313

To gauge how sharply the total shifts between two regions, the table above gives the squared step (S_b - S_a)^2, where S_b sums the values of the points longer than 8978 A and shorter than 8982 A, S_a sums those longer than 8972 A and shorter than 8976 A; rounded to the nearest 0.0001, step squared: 0.0062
